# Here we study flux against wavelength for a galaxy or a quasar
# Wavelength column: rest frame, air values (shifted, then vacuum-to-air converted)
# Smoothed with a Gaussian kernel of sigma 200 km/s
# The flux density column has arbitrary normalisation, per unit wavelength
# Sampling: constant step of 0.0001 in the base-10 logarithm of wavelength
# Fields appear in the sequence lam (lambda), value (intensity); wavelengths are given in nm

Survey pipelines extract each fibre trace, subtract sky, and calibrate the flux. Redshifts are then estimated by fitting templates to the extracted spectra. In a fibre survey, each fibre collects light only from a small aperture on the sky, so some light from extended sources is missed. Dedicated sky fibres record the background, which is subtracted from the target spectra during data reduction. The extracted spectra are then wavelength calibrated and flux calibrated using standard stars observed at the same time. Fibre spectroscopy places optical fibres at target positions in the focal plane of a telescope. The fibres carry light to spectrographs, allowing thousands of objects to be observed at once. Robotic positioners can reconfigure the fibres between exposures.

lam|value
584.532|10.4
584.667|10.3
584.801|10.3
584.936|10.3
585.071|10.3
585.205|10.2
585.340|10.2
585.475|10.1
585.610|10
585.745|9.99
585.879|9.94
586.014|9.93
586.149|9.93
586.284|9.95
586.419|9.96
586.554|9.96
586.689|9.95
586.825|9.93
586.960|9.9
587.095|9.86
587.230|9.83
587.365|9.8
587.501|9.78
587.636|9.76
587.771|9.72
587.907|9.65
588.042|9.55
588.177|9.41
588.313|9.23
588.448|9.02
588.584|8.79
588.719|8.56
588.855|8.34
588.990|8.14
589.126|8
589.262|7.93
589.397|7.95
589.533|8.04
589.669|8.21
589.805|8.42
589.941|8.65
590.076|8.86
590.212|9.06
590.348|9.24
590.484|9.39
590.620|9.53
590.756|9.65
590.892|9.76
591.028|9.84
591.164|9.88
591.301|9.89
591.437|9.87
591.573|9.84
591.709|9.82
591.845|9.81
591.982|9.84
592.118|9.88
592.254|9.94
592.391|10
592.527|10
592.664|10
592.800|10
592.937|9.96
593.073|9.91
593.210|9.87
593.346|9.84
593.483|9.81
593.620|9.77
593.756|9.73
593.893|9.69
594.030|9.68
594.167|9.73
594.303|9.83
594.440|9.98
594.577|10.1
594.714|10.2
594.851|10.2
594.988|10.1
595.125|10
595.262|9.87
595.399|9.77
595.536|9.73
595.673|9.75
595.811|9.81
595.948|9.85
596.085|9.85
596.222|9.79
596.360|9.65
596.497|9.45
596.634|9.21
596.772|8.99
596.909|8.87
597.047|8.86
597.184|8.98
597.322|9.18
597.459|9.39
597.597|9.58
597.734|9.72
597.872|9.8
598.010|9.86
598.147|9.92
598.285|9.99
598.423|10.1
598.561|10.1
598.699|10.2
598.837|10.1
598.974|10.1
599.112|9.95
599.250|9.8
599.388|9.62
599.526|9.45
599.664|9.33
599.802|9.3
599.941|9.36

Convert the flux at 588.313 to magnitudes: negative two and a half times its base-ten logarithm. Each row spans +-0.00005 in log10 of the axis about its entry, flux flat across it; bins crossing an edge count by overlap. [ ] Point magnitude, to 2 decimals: -2.41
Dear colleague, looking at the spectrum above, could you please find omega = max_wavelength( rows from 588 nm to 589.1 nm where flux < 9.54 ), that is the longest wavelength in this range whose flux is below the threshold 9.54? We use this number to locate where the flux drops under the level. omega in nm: 588.990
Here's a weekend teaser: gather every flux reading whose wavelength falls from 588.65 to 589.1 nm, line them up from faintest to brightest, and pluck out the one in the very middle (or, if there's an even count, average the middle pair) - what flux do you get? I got 8.3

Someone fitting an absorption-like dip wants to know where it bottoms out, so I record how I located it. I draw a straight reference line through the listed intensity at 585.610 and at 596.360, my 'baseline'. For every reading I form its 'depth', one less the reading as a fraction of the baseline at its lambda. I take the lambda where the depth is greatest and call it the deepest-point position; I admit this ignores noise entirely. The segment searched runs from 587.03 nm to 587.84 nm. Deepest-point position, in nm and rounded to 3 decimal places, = 587.771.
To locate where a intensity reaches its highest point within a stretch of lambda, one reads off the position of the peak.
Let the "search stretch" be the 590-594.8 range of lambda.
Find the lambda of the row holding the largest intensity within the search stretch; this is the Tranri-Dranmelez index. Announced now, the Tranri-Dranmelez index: 594.714 nm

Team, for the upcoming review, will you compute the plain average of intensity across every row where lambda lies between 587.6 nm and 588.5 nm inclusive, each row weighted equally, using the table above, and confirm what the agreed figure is 9.48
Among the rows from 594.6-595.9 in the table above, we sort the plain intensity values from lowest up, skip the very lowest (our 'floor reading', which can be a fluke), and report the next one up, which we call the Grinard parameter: 9.75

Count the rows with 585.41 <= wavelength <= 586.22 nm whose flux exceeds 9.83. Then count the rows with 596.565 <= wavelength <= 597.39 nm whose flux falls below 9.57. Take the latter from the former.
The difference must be 0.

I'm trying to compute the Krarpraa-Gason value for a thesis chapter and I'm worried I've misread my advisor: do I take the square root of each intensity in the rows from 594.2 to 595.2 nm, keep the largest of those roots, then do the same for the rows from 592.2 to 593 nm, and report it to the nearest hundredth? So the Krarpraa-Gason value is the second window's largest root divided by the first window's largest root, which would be 0.99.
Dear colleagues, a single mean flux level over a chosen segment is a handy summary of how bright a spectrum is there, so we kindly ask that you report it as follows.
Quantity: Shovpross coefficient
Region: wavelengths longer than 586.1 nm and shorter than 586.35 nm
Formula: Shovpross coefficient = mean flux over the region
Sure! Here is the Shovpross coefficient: 9.94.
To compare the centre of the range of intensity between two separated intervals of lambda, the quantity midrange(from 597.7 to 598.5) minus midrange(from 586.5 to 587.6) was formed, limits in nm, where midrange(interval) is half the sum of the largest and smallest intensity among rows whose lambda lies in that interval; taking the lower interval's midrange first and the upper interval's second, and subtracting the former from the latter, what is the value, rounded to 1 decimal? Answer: 0.0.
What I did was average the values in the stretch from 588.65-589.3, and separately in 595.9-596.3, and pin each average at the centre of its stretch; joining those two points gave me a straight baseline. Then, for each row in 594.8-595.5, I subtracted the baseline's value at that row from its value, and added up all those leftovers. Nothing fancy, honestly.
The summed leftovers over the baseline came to 1.9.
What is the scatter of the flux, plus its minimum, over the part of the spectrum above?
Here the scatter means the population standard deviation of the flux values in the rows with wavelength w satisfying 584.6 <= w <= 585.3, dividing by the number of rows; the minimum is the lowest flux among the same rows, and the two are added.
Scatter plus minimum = 10.24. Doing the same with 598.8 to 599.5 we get 9.80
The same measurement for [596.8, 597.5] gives 9.06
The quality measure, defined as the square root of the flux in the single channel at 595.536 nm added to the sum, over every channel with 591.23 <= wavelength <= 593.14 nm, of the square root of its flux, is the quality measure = 47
